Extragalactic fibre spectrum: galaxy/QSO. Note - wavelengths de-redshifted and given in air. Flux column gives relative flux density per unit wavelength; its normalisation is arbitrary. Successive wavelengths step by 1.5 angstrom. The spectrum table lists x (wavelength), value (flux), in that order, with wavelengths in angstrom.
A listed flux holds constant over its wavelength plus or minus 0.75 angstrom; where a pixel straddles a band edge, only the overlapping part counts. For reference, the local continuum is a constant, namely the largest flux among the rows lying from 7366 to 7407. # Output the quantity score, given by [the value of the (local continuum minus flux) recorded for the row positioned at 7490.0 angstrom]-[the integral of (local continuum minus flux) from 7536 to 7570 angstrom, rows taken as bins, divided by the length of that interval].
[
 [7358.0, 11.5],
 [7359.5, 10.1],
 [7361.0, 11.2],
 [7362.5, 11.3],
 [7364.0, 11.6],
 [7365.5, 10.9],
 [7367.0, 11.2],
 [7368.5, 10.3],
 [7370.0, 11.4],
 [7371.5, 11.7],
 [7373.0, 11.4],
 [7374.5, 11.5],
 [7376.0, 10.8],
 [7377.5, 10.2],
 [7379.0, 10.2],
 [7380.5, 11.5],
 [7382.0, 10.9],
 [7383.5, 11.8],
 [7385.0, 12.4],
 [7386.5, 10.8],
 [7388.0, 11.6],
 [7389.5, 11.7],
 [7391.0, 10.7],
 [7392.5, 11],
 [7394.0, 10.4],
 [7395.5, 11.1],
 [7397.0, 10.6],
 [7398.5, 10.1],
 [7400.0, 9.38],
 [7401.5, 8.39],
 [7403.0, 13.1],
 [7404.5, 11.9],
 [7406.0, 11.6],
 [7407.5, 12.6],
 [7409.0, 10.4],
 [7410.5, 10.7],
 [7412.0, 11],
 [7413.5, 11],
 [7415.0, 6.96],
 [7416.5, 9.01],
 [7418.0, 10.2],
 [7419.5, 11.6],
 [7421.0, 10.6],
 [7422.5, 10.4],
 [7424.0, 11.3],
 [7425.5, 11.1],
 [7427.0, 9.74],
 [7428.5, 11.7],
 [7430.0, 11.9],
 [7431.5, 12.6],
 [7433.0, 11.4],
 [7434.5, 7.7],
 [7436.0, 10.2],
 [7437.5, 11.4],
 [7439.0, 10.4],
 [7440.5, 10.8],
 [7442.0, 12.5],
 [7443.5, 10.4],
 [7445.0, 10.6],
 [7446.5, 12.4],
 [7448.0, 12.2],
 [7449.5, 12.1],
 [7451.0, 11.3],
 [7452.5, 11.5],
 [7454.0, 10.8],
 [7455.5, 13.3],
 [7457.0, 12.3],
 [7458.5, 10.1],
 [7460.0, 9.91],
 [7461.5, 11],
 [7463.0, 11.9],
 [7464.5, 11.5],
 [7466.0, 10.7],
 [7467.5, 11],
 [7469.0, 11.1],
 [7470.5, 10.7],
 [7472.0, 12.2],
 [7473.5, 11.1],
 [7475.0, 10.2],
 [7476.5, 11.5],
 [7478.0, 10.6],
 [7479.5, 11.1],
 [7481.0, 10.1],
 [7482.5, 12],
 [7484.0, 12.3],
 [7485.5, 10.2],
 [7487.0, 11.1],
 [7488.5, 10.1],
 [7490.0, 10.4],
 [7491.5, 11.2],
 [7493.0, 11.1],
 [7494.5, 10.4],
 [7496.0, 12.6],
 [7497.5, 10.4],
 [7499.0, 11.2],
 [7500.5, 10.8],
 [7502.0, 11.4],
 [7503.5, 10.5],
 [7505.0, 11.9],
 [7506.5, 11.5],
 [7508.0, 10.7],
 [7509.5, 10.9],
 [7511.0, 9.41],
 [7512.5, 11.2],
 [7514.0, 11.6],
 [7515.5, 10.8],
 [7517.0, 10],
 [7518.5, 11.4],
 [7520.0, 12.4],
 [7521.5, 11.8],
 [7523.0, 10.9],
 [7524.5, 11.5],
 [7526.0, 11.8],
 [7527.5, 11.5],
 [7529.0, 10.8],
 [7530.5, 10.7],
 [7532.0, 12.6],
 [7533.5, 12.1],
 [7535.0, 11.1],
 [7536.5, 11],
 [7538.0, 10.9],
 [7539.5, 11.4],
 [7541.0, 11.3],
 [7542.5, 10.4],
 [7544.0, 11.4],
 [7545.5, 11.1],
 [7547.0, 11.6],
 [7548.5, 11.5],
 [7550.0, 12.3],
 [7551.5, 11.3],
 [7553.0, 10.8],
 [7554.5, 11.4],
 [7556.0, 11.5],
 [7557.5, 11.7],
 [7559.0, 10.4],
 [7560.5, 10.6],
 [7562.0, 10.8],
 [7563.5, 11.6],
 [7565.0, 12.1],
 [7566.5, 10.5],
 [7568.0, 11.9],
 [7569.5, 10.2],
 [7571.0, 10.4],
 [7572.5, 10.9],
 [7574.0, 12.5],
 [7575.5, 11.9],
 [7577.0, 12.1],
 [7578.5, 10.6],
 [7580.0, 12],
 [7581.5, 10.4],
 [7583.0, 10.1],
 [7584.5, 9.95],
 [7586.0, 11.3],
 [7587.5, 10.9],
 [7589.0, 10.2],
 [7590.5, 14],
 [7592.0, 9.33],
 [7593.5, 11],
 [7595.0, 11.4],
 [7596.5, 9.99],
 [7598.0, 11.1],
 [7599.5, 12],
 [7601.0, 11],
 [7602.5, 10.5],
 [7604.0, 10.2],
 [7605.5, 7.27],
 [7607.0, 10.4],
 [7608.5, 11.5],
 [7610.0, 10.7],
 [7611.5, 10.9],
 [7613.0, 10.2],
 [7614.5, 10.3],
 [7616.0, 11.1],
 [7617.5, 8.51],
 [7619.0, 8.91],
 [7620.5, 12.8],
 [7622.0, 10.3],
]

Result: 0.8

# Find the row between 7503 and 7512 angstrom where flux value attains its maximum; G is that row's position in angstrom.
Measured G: 7505.0 angstrom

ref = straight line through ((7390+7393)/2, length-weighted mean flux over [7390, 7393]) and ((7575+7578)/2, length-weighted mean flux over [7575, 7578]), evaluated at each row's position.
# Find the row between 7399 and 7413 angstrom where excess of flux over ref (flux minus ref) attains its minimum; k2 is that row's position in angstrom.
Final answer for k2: 7401.5 angstrom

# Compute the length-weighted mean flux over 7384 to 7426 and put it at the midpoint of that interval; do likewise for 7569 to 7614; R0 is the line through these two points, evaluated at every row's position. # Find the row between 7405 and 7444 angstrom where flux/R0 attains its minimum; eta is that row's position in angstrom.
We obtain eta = 7415.0 angstrom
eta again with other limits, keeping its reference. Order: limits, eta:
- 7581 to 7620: 7605.5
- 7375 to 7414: 7401.5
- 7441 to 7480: 7460.0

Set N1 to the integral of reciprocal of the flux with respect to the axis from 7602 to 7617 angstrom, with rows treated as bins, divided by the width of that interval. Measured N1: 0.0988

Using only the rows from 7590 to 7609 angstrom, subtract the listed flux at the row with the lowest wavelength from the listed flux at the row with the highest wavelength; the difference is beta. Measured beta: -2.5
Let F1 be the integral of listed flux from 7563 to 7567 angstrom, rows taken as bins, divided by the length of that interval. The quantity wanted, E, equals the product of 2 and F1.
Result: 22.9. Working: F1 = 11.4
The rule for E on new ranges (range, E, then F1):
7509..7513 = 20.9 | 10.4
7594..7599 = 21.8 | 10.9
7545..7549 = 22.8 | 11.4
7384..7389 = 23.2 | 11.6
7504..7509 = 22.6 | 11.3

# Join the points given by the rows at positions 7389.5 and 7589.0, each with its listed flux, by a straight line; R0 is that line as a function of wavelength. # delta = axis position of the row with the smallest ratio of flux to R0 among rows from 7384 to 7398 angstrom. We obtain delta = 7394.0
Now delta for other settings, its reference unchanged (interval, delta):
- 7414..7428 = 7415.0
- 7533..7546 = 7542.5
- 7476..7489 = 7481.0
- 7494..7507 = 7494.5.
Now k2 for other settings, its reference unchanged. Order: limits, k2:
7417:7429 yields 7427.0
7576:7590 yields 7584.5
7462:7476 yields 7475.0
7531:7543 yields 7542.5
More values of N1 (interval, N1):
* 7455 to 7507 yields 0.0904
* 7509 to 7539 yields 0.0895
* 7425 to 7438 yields 0.0941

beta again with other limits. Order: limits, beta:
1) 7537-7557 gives 0.6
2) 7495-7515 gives -1.0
